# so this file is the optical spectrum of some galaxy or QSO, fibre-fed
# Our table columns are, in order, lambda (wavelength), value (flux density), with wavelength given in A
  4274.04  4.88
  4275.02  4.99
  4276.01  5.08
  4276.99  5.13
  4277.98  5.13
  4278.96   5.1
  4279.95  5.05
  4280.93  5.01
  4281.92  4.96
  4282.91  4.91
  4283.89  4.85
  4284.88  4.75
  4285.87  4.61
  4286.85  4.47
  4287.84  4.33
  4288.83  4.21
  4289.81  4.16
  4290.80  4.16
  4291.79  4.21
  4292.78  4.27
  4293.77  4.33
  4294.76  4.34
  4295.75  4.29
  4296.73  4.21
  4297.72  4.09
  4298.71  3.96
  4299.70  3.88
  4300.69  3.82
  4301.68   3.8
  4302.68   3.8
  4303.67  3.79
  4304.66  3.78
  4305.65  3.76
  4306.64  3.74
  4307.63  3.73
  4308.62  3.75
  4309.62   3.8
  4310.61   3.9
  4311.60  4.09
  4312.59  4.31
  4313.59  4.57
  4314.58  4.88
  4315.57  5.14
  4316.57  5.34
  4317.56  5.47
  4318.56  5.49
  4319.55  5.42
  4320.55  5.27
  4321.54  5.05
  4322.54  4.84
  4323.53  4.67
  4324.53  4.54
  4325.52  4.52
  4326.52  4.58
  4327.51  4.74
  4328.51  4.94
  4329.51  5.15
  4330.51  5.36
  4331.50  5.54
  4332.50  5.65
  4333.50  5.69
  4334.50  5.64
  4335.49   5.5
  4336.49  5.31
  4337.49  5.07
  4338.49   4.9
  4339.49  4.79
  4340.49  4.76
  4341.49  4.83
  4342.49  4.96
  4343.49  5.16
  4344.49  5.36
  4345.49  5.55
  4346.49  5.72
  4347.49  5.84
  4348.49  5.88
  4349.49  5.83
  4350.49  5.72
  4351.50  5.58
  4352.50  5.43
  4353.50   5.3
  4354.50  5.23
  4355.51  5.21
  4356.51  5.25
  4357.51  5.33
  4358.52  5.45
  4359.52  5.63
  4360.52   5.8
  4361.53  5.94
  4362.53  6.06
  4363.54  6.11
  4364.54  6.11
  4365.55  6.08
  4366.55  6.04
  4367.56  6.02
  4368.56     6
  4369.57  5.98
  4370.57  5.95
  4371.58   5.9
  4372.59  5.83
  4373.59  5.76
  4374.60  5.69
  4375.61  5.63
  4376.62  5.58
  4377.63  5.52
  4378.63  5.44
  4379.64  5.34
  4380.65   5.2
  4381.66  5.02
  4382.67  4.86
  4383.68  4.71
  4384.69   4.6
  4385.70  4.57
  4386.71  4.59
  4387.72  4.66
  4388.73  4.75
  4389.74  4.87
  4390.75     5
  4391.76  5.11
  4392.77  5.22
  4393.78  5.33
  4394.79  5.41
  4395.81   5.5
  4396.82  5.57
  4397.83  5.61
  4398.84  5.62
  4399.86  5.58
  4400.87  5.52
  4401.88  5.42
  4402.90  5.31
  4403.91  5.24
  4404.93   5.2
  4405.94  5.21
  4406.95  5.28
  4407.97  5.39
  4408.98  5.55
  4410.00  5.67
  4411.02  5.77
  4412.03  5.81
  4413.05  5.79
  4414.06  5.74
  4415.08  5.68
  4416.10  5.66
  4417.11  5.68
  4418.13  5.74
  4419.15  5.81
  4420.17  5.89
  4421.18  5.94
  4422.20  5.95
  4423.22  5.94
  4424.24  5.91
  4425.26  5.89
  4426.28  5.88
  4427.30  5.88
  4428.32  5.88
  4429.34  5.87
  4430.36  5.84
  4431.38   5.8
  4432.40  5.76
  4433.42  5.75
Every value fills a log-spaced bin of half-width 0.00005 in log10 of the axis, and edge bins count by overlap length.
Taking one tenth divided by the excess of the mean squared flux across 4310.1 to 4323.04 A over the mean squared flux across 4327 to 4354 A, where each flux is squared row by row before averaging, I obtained -0.0231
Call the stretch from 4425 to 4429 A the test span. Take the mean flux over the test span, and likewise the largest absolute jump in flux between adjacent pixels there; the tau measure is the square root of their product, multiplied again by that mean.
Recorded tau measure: 1.4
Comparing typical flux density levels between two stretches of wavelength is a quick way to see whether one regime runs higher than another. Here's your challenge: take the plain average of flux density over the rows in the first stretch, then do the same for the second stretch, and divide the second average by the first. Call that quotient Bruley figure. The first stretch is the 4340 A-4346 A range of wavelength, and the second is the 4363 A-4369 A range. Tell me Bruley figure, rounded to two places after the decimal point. 1.19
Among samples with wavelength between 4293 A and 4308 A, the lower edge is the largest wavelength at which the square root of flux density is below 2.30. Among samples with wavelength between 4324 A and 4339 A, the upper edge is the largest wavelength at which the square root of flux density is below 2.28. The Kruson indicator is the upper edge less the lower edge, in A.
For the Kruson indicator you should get 30.9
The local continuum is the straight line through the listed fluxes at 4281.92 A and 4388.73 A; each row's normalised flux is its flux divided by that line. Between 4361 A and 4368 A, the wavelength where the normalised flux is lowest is 4361.53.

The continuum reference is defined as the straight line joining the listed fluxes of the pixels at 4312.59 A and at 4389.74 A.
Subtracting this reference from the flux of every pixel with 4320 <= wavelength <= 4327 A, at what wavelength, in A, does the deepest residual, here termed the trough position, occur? 4325.52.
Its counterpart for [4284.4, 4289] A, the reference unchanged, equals 4288.83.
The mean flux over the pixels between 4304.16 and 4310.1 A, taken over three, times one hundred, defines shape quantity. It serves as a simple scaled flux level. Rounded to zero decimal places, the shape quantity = 125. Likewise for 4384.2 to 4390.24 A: 156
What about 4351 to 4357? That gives 178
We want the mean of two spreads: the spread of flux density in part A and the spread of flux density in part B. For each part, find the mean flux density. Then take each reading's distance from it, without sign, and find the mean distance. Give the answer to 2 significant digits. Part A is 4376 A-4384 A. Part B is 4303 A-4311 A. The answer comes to 0.15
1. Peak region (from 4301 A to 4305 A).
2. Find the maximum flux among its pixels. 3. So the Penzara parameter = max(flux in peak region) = 3.8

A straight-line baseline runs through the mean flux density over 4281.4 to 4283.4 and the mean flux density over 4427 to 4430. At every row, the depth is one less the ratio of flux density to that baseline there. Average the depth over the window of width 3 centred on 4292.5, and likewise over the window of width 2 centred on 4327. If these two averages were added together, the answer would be 0.25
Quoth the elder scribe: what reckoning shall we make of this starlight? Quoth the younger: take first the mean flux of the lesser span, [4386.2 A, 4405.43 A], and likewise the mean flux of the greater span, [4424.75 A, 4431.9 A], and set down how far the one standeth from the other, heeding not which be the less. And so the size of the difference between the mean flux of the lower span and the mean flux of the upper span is 0.6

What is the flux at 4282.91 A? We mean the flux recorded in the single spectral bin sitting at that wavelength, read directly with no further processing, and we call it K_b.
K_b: 4.91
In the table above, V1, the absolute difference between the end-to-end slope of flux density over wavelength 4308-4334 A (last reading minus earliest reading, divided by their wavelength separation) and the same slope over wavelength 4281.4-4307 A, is 0.13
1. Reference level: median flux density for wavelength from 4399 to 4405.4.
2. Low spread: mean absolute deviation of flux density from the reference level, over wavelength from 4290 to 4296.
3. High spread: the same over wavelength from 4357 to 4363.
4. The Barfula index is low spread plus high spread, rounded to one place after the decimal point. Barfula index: 1.4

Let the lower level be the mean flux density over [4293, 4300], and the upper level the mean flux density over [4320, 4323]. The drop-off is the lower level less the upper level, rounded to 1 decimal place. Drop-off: -0.9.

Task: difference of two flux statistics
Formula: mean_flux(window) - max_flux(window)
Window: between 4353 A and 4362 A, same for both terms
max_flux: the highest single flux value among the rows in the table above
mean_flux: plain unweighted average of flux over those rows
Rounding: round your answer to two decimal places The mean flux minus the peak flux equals -0.48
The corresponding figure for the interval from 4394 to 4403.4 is -0.12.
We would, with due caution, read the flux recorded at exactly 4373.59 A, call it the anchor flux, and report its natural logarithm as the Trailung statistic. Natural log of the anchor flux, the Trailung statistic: 1.75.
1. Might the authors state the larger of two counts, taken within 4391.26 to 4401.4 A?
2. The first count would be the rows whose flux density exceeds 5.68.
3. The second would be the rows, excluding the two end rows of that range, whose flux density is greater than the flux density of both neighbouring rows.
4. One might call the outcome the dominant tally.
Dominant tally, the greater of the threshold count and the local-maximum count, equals 1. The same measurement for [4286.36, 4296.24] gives 1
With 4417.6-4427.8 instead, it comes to 10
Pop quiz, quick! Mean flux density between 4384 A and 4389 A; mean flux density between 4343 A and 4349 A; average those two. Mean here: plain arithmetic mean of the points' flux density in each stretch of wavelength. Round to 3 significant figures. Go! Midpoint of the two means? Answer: 5.11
